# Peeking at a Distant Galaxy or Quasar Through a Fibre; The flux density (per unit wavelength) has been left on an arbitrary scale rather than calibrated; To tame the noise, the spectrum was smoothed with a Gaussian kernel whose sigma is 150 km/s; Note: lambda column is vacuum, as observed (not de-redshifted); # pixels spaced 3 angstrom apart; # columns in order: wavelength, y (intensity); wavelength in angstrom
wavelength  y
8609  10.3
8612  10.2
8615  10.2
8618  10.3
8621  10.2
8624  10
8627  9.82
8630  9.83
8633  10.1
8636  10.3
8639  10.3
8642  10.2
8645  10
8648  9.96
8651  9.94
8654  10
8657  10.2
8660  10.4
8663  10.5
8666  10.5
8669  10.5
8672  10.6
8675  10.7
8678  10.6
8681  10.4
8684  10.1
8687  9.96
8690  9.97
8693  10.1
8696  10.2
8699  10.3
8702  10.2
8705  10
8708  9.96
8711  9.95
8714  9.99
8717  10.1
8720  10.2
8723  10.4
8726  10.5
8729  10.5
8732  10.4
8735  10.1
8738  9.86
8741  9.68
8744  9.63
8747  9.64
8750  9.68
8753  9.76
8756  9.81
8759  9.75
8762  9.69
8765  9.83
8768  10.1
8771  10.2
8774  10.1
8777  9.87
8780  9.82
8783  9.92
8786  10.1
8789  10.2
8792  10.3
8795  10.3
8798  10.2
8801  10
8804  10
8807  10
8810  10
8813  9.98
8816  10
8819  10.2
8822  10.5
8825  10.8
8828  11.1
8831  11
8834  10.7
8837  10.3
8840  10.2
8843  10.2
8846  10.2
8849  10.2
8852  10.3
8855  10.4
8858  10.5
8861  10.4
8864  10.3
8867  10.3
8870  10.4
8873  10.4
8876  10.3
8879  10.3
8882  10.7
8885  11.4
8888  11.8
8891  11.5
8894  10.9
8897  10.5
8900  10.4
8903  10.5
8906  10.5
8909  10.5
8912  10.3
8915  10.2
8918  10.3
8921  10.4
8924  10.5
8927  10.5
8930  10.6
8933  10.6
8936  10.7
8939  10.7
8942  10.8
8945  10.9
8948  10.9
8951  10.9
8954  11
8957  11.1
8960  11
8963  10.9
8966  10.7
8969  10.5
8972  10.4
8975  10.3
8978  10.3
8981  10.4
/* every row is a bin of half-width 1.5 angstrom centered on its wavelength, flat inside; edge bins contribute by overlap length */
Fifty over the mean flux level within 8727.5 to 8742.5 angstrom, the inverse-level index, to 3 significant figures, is 4.95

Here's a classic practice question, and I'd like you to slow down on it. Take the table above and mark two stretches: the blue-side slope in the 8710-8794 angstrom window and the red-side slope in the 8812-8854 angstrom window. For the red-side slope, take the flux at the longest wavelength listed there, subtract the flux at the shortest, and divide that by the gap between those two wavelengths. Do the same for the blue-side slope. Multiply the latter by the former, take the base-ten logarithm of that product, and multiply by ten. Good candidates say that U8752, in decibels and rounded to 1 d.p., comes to -44.5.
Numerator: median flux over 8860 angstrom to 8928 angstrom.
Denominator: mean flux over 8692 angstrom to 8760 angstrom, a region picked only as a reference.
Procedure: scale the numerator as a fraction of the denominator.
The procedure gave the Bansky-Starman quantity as 1.04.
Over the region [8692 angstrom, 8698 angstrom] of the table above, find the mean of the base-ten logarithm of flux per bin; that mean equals 1.01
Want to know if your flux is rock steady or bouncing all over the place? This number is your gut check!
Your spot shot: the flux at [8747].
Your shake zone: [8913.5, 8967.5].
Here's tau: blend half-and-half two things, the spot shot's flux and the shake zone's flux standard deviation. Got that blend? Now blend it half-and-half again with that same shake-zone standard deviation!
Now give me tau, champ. 2.60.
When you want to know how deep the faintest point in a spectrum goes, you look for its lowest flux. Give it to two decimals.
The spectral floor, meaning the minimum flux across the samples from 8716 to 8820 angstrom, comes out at 9.63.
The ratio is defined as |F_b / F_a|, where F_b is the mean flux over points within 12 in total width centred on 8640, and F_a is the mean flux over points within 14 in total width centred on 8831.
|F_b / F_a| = 0.95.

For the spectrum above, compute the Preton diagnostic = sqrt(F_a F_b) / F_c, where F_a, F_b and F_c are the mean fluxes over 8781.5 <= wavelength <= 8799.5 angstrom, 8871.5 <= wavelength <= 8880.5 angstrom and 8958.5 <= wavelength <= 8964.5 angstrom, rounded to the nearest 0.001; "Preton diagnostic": 0.936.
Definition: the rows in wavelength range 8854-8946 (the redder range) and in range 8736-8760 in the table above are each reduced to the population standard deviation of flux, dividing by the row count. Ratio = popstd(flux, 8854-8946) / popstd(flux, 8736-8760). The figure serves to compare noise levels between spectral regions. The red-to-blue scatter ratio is 4.7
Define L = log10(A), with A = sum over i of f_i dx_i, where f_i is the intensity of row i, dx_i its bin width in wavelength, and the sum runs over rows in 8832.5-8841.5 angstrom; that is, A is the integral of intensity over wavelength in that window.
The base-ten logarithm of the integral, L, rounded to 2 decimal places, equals 1.97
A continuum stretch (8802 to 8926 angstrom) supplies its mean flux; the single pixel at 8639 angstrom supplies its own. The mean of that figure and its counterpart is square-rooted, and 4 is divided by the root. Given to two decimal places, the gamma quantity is 1.24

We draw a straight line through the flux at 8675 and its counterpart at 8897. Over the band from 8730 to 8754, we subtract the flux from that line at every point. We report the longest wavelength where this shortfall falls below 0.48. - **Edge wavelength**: 8732 angstrom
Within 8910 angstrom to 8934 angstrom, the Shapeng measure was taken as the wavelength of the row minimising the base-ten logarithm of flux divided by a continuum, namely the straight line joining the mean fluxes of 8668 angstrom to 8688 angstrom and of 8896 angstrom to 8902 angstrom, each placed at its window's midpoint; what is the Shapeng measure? 8915 angstrom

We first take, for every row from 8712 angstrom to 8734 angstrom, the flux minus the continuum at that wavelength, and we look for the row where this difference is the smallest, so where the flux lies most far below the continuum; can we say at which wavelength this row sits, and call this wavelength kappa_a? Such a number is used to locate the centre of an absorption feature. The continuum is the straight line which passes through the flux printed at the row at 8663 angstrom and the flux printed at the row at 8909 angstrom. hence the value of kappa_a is 8714 angstrom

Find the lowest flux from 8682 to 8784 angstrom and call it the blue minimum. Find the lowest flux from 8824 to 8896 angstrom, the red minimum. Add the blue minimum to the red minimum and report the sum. 19.83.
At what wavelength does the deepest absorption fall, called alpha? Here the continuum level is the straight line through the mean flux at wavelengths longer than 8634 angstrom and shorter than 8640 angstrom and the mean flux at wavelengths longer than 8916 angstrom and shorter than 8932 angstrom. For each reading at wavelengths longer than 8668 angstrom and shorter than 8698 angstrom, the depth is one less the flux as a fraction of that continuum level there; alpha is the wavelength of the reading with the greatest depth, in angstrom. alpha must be 8687 angstrom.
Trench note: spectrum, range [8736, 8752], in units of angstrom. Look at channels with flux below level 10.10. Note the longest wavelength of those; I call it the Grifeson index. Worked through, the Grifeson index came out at 8750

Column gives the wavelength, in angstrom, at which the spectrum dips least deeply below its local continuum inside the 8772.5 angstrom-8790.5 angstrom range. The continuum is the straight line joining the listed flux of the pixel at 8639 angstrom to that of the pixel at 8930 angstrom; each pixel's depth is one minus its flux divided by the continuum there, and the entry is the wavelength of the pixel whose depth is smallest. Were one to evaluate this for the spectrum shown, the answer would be 8789 angstrom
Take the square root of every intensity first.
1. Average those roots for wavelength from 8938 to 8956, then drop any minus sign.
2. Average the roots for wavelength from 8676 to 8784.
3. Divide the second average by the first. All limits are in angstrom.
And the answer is 0.96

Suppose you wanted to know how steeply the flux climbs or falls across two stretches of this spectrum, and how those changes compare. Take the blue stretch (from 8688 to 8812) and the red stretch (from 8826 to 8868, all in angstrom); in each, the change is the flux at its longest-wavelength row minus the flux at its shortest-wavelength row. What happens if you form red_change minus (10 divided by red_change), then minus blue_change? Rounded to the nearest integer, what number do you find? 12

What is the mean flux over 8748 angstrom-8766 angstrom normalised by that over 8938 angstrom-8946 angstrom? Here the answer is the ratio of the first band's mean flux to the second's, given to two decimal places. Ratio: 0.90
